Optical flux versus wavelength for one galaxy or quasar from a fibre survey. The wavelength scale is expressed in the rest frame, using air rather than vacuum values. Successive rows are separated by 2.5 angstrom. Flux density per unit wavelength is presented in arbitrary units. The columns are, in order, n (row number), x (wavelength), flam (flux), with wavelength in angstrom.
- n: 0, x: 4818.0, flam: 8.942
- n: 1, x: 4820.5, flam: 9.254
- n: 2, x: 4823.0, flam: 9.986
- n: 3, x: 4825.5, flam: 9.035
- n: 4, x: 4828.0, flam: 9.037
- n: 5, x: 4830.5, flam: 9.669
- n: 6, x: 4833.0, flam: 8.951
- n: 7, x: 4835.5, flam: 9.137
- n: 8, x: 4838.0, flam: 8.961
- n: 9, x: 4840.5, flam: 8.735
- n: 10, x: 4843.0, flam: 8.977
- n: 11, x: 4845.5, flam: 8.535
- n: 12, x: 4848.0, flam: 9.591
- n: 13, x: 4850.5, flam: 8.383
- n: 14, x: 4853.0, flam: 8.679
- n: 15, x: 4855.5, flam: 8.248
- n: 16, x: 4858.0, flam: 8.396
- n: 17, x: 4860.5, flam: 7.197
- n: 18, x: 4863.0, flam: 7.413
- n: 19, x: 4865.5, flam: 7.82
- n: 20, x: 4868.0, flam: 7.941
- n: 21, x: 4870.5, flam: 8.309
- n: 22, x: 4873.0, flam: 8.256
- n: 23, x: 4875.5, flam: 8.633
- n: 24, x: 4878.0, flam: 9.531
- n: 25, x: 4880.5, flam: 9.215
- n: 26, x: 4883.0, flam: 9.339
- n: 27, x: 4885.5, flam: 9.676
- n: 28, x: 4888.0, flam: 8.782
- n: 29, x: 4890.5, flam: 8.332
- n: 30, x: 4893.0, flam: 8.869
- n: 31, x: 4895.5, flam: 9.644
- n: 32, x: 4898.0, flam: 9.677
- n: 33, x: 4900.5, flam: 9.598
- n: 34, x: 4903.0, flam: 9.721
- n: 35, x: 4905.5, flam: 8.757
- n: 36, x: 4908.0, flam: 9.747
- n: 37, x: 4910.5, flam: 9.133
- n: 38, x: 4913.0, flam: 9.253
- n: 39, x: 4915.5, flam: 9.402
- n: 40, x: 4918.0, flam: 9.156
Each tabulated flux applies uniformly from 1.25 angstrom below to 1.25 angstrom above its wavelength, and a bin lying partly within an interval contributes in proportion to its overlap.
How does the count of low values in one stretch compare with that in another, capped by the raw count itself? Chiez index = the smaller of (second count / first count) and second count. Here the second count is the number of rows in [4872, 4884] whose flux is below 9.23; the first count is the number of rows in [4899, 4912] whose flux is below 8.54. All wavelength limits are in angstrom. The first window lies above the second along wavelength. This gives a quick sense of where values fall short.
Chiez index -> 3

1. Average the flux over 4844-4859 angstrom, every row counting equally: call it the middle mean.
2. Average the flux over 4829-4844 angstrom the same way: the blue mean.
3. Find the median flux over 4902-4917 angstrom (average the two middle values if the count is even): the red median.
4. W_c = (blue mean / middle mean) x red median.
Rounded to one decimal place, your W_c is 9.8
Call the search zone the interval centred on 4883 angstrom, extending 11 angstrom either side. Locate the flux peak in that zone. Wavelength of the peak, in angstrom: 4885.5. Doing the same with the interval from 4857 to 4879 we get 4878.0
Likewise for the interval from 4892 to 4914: 4908.0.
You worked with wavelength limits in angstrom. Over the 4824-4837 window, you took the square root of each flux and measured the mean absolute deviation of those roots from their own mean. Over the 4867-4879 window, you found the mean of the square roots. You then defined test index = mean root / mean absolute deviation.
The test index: 89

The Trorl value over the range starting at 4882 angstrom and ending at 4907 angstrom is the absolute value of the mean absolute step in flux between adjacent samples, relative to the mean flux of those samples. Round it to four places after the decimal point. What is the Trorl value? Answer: 0.0504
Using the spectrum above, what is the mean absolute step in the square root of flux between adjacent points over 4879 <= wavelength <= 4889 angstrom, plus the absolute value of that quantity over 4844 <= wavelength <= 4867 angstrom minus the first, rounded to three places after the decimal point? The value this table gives 0.107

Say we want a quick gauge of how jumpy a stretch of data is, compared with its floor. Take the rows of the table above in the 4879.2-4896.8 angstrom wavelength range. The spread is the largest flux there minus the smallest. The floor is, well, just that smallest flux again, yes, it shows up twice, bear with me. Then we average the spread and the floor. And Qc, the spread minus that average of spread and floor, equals -3.5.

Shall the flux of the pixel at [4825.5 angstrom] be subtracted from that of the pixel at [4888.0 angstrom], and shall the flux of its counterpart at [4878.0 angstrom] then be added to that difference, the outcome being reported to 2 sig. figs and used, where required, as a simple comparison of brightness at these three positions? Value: 9.3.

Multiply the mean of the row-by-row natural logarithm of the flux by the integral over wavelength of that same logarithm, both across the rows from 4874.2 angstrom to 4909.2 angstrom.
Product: 173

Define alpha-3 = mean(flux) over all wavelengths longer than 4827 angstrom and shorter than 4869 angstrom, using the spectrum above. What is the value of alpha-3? 8.57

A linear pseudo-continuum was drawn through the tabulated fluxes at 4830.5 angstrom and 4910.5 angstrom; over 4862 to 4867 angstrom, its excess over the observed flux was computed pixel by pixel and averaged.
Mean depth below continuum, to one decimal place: 1.8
